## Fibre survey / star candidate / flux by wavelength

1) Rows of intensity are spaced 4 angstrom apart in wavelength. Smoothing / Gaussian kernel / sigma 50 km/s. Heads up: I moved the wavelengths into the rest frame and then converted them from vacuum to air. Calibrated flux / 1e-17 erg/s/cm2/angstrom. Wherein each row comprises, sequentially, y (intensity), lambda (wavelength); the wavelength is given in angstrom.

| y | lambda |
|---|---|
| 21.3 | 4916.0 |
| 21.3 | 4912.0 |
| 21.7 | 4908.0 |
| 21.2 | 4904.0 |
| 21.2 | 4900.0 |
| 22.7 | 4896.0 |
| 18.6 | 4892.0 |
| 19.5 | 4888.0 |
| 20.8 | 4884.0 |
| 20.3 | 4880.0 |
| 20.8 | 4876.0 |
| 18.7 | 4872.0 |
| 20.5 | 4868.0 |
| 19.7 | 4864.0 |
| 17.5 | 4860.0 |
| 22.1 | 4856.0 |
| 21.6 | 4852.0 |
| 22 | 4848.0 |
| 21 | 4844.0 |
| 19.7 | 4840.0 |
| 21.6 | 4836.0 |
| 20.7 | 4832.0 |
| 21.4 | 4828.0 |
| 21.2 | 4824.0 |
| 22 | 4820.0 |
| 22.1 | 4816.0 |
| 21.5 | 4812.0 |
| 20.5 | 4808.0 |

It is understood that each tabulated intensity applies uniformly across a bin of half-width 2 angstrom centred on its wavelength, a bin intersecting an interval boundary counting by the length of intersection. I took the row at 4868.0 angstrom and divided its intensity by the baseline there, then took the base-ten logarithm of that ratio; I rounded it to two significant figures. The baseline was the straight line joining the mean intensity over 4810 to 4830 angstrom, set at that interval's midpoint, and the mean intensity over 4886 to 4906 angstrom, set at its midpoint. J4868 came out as -0.011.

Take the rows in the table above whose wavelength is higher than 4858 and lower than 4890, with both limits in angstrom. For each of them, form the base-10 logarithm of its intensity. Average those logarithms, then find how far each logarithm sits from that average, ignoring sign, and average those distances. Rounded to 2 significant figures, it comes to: 0.020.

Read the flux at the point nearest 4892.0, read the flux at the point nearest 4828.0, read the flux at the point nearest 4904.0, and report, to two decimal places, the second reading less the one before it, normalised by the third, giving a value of 0.13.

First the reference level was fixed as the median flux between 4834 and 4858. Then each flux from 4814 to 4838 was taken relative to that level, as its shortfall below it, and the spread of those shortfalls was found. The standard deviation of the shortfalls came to 0.5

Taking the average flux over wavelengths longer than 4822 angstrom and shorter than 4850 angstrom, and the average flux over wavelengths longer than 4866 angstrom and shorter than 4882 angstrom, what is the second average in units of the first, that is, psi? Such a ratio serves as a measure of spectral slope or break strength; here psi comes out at 0.95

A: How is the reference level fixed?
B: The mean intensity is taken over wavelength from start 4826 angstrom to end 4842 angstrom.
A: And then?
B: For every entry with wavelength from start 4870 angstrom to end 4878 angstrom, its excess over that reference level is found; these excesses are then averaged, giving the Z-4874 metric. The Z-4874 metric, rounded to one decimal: -1.1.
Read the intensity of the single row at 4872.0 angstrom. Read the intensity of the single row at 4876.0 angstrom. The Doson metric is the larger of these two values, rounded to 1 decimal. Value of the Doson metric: 20.8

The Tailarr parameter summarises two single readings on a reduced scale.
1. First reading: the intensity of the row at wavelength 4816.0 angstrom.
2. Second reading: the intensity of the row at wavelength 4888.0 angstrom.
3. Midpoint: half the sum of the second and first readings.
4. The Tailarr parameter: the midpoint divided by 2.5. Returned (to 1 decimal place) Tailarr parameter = 8.3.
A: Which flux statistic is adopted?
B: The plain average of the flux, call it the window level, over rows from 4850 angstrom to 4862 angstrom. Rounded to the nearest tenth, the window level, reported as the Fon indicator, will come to 20.4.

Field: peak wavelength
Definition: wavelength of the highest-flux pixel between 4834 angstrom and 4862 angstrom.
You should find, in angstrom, 4856.0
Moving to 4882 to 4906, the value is 4896.0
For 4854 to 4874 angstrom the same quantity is 4856.0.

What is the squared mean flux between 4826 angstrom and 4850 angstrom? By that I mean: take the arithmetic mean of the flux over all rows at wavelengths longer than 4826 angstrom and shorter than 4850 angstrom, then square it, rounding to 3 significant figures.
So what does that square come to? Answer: 444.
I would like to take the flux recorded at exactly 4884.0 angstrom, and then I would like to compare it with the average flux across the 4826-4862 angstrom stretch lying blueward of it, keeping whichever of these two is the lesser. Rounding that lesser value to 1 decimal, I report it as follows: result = 20.8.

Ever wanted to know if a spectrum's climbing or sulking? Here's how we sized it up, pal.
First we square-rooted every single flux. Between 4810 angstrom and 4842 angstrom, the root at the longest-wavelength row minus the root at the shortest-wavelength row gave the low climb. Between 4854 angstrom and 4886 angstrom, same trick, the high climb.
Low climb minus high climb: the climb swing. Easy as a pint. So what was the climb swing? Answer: -0.1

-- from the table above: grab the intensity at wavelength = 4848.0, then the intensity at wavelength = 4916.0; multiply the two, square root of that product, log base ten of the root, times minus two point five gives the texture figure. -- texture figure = -3.339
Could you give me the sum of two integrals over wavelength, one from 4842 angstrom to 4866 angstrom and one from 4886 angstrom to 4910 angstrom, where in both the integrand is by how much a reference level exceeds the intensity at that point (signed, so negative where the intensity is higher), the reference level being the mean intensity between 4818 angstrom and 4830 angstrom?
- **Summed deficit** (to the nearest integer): 38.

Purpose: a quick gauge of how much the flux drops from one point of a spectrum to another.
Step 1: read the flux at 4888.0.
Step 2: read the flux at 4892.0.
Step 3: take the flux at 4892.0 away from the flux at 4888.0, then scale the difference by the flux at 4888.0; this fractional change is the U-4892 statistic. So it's 0.046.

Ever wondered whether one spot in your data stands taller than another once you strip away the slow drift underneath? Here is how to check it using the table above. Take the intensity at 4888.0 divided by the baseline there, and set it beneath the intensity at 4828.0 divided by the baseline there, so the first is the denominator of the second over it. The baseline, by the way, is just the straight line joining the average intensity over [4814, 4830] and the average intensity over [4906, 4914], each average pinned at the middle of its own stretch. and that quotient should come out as 1.09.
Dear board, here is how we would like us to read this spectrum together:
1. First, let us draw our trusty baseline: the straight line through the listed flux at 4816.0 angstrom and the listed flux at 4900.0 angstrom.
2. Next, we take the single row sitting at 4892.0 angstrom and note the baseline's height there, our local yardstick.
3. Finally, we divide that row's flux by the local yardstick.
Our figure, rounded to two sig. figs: 0.87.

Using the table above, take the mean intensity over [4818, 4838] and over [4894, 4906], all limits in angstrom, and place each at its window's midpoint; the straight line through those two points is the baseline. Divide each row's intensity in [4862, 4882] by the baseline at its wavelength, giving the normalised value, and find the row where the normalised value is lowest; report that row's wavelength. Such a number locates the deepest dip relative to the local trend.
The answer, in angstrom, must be 4872.0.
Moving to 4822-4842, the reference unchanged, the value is 4840.0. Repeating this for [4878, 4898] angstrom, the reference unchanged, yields 4892.0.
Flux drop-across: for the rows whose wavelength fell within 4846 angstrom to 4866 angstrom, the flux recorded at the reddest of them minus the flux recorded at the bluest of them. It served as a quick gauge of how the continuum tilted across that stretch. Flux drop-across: -2.3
